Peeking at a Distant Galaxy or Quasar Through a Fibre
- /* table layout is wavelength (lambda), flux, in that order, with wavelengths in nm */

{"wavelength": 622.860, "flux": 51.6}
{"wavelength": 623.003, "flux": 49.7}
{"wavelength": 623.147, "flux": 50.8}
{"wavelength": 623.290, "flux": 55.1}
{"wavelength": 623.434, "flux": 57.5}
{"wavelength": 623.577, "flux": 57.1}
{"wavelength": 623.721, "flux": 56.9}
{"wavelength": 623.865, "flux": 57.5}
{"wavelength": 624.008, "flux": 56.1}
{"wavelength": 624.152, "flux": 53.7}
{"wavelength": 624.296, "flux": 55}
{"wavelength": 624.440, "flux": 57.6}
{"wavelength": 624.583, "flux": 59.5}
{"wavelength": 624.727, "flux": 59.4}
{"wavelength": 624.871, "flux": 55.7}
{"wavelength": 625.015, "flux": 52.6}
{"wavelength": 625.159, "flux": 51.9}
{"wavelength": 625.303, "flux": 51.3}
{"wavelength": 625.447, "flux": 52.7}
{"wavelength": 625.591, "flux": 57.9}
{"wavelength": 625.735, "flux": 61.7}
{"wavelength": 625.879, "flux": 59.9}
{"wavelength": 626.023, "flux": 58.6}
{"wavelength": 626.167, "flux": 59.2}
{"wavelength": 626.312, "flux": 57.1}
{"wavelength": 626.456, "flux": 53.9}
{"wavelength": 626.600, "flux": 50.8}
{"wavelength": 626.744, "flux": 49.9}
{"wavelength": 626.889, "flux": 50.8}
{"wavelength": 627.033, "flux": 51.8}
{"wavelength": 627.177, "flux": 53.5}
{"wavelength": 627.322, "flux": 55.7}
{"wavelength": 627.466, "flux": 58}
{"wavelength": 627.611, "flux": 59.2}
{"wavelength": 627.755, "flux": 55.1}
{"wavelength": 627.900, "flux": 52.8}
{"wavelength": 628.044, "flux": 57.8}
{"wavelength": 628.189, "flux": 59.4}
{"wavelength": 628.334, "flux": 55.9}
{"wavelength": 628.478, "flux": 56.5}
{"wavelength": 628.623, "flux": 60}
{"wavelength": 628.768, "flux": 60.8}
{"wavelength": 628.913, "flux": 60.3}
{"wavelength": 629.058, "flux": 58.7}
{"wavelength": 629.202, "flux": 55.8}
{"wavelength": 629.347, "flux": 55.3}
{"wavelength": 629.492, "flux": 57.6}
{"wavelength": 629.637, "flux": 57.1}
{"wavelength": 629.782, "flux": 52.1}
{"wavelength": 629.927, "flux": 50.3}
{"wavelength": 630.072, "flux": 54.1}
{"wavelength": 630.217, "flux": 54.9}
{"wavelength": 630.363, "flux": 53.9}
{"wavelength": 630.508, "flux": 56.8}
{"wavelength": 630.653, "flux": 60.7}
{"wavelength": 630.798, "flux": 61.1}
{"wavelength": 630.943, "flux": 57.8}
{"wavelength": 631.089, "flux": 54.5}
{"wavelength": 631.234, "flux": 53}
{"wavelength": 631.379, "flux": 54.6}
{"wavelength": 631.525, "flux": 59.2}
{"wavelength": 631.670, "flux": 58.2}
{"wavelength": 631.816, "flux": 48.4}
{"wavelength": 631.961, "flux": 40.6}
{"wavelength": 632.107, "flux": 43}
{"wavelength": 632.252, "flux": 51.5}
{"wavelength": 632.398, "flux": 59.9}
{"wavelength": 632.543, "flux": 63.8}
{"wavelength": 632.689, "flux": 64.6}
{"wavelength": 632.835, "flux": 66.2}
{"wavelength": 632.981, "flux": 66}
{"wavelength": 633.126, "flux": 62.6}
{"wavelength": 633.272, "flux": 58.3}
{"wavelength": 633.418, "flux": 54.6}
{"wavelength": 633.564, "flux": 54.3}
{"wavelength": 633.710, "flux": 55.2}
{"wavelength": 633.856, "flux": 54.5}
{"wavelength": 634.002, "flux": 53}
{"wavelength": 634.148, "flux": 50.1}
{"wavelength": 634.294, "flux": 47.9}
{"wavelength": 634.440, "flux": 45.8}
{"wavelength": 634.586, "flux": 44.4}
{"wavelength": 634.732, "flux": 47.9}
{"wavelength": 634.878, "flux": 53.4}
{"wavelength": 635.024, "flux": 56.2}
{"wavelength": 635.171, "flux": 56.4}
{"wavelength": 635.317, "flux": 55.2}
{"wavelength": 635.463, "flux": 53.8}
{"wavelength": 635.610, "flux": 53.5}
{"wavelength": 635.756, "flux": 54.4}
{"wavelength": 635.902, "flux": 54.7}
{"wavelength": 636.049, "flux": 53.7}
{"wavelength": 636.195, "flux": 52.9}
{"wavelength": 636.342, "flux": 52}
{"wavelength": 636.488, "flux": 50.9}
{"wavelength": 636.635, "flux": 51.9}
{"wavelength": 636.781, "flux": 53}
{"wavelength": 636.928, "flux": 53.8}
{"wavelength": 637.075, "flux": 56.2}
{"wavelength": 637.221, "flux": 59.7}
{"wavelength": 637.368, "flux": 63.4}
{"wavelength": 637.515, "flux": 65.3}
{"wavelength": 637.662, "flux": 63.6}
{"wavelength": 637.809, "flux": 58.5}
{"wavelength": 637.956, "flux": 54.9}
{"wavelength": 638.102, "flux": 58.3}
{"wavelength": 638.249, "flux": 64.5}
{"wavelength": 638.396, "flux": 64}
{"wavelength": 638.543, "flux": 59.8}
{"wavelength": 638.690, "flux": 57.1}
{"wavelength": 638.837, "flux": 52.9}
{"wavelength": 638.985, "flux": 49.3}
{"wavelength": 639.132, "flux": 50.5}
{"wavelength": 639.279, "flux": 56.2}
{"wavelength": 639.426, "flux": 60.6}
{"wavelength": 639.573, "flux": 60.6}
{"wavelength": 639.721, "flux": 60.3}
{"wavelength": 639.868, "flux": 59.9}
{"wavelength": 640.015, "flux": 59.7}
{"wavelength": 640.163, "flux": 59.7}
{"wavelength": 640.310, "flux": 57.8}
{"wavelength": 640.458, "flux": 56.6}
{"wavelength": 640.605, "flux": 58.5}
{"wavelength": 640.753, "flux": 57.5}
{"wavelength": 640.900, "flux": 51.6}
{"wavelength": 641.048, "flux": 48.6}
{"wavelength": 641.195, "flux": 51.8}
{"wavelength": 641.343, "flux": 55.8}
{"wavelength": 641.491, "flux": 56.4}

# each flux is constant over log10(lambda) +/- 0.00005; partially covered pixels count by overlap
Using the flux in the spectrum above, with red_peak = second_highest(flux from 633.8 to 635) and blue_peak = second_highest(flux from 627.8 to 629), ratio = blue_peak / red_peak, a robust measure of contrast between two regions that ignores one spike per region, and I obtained 1.13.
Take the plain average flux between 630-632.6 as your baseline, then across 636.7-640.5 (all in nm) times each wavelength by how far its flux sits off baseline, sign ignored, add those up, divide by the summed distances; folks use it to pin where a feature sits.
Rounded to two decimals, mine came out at 638.58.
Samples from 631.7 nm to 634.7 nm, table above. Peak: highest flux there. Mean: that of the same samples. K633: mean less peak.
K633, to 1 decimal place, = -12.0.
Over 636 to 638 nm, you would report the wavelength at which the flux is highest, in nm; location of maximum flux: 637.515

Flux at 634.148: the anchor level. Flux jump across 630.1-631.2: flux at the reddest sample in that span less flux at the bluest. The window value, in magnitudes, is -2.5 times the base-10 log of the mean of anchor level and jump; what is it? -3.49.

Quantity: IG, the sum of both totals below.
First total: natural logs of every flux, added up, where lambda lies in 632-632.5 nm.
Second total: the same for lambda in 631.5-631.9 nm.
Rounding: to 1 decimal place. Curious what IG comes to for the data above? 23.8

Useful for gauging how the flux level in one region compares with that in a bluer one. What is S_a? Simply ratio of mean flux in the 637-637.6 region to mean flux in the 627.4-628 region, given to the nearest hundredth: 1.09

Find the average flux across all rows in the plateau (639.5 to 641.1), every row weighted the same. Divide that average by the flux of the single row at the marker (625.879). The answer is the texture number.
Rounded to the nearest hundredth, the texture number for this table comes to 0.96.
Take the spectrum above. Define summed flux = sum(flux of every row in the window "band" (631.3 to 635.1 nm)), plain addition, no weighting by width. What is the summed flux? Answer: 1414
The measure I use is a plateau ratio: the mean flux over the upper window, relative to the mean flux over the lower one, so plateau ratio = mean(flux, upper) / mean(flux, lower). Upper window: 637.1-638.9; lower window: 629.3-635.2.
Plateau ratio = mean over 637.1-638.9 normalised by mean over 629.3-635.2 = 1.10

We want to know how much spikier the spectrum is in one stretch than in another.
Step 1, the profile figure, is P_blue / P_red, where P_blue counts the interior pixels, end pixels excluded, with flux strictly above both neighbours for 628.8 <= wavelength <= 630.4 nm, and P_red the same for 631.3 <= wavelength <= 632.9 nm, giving 2.0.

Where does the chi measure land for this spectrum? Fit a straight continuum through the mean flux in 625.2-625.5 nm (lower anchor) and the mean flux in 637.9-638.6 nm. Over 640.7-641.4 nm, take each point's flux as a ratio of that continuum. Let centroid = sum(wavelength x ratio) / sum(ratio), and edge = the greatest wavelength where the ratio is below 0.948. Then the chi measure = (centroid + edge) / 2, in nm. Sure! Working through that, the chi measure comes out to 641.19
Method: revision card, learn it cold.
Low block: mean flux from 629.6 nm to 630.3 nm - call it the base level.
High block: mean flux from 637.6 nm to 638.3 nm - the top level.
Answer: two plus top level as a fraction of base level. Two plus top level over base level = 3.12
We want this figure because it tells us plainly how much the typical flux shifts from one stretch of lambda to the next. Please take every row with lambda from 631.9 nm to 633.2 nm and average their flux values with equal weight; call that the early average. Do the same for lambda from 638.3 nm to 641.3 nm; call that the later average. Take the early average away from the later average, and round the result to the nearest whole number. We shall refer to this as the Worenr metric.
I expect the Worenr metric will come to -1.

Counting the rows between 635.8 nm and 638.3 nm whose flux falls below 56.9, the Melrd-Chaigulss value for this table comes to 10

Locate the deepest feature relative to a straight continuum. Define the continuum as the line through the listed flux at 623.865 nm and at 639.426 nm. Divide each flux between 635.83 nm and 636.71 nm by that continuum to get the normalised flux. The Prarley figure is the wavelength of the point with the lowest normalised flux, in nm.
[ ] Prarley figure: 636.488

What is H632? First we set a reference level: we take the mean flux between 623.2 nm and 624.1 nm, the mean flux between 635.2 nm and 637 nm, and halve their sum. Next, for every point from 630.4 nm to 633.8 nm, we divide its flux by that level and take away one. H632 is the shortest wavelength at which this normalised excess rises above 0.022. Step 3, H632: 630.508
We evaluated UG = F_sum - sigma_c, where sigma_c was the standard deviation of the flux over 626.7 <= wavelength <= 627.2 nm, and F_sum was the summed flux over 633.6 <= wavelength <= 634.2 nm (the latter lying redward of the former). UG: 211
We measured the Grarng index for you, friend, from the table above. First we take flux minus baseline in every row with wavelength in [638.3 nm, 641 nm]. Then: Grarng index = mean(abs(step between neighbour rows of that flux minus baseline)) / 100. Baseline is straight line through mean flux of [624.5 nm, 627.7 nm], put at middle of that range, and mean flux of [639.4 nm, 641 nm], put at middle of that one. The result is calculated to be 0.023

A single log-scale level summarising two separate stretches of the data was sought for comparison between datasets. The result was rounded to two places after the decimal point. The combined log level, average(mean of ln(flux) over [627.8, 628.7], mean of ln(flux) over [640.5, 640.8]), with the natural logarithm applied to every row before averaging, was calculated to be 4.05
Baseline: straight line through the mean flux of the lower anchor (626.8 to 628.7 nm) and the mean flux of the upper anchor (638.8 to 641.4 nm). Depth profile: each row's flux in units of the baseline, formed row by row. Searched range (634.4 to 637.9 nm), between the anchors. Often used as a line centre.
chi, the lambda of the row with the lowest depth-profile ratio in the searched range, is 634.586 nm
